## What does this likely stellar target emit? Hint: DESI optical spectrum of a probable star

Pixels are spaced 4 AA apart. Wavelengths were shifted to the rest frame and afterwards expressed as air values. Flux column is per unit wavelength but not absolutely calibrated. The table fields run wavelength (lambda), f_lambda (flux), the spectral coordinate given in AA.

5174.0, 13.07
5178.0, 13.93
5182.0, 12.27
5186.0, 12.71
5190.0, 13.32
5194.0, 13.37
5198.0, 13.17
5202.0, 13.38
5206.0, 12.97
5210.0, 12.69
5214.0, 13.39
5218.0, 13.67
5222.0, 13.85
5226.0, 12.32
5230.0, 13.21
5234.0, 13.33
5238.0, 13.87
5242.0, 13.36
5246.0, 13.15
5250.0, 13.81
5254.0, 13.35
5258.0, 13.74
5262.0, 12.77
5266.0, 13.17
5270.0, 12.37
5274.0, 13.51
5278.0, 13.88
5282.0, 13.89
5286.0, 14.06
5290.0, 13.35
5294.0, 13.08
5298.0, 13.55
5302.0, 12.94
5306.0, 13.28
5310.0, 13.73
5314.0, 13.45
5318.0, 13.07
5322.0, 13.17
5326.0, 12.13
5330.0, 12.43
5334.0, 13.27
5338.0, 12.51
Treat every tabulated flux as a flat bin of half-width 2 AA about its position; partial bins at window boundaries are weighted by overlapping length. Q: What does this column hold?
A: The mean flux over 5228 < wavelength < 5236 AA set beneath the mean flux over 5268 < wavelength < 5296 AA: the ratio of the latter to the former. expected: 1.01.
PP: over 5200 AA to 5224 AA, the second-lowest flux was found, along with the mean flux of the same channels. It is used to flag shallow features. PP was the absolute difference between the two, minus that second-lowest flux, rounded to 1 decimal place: -12.6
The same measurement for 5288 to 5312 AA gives -12.8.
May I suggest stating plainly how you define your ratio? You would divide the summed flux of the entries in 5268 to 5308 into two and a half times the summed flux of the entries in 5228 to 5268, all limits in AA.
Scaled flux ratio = 2.50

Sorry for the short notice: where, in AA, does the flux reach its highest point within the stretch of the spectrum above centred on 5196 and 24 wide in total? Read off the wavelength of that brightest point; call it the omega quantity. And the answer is 5202.0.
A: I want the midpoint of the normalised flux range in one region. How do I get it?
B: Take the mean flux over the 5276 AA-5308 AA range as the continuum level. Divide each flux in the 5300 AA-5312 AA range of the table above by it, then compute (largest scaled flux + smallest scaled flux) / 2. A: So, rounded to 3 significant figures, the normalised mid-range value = 0.988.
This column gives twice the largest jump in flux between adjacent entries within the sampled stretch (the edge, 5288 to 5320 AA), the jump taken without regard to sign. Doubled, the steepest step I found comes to 1.22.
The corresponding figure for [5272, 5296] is 1.42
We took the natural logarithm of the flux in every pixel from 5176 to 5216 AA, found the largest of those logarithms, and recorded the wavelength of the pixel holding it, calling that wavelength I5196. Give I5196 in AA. 5178.0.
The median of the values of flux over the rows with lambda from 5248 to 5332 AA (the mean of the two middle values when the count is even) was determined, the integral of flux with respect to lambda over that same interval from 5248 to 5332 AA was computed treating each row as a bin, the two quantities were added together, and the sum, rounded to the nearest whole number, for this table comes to 1128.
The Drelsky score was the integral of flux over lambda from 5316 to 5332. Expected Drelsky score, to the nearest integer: 203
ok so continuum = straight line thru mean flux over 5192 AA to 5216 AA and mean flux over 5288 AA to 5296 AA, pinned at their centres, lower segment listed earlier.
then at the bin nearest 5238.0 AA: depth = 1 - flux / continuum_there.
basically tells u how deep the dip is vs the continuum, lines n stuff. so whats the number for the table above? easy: -0.05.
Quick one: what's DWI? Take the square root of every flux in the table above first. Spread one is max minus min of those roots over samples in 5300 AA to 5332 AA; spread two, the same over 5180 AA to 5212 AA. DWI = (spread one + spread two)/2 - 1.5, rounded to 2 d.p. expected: -1.31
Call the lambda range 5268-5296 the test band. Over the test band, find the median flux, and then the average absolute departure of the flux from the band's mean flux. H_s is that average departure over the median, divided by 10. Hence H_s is 0.0033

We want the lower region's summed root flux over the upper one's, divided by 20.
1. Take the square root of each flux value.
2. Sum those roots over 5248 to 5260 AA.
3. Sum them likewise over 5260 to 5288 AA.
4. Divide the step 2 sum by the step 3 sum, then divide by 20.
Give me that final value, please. 0.022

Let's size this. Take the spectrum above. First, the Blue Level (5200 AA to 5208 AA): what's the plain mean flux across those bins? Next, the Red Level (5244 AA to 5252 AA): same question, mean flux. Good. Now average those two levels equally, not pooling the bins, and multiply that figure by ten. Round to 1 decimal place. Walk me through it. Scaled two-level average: 133.3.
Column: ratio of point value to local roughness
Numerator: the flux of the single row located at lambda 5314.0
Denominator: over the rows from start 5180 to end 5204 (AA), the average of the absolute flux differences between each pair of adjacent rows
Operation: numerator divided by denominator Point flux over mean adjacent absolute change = 45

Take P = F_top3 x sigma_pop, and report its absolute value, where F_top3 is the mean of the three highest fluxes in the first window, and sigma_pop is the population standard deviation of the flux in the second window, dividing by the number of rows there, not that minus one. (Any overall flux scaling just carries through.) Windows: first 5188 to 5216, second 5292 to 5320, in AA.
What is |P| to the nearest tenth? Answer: 3.6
